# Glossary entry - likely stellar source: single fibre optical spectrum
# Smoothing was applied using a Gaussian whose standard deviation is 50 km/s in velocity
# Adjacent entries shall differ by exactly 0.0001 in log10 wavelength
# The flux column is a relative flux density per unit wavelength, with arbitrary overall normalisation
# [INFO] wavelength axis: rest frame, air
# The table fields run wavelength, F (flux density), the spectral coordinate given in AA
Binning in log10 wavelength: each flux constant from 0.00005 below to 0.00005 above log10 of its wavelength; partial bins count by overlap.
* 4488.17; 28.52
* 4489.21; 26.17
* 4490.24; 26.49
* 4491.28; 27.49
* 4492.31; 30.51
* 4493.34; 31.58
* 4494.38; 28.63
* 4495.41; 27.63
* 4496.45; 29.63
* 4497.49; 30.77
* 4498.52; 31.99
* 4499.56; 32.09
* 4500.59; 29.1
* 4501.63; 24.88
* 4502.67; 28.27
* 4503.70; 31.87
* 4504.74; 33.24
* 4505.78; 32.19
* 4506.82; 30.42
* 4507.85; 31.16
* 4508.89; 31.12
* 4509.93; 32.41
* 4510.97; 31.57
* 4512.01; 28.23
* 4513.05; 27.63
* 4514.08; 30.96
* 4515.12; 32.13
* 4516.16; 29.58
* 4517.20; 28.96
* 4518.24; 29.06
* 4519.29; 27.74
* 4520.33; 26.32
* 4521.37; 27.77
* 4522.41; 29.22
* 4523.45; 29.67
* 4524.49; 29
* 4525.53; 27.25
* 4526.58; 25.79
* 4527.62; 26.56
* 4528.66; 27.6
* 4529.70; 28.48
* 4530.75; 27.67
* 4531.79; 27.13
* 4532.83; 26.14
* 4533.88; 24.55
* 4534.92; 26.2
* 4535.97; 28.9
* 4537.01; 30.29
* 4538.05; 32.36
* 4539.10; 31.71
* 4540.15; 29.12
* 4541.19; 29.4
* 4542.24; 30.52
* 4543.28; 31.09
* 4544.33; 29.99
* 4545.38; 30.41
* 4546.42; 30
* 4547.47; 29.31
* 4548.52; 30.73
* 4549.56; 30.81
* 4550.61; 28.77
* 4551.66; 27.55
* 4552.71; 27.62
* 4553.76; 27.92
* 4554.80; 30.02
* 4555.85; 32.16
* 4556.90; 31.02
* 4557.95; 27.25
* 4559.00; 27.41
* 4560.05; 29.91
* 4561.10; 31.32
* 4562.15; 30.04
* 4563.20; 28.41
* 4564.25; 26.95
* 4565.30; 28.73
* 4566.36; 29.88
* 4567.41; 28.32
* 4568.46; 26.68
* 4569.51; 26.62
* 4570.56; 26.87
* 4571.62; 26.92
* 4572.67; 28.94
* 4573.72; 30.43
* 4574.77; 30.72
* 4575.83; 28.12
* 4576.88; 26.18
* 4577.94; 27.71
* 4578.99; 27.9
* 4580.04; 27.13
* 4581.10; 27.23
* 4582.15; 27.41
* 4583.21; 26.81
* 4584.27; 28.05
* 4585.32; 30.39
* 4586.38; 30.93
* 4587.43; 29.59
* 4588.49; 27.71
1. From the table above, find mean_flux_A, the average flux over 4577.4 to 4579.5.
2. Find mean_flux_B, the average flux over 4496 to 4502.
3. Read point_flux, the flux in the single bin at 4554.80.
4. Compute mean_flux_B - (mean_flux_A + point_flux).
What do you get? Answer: -28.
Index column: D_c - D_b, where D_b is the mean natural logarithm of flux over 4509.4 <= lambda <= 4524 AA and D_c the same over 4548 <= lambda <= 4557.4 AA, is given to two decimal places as 0.01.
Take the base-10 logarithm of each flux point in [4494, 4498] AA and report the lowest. 1.44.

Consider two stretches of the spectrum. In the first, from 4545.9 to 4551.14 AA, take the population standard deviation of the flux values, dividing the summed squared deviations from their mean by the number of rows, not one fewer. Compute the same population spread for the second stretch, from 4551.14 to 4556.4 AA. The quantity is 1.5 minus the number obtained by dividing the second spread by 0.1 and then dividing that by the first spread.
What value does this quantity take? -21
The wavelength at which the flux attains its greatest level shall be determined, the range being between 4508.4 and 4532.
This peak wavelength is 4509.93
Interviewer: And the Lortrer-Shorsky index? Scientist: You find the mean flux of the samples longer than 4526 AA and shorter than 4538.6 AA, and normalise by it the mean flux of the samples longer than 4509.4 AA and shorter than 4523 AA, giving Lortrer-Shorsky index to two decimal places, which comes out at 1.06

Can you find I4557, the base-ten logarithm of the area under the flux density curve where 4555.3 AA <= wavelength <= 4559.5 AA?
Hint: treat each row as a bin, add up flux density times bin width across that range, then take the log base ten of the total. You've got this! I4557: 2.092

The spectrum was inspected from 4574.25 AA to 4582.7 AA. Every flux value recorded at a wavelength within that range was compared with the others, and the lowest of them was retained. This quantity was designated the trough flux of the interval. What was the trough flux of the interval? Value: 26.18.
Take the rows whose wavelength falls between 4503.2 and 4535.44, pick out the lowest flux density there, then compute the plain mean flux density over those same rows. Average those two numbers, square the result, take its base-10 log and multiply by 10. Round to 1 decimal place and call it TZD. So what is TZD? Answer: 28.5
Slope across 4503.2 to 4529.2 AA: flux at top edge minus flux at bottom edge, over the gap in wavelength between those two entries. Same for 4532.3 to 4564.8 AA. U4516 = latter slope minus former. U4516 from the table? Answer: 0.20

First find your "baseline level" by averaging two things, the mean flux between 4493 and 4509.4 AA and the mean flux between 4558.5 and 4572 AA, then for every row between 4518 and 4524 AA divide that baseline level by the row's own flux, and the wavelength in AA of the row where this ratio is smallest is 4523.45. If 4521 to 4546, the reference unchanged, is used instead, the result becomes 4538.05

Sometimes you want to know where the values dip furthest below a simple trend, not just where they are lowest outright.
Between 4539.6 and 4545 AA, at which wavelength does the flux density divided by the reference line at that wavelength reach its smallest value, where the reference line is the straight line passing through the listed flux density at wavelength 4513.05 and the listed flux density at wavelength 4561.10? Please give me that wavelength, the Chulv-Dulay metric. 4540.15 AA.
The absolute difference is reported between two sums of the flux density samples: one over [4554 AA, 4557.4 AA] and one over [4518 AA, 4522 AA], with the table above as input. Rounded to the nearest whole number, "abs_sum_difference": 18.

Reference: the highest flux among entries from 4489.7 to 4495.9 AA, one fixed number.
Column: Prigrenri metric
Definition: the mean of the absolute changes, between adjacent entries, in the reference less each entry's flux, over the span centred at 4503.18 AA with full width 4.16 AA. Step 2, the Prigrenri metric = 2.79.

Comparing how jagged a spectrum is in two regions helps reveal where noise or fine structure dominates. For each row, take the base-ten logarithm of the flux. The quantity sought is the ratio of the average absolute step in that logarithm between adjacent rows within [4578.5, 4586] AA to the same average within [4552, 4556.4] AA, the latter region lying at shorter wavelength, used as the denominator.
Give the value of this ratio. 0.61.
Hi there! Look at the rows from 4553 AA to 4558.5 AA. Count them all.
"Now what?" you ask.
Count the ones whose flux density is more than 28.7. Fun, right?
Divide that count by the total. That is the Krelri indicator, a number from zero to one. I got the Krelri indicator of 0.60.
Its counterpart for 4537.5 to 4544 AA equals 1.00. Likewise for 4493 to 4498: 0.60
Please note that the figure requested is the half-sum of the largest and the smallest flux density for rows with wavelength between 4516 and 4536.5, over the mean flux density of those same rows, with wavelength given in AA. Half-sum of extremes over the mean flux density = 0.98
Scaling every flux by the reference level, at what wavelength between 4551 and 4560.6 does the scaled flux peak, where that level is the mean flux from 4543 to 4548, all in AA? 4555.85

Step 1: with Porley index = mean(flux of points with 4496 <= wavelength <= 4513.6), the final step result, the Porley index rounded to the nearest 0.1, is 30.4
